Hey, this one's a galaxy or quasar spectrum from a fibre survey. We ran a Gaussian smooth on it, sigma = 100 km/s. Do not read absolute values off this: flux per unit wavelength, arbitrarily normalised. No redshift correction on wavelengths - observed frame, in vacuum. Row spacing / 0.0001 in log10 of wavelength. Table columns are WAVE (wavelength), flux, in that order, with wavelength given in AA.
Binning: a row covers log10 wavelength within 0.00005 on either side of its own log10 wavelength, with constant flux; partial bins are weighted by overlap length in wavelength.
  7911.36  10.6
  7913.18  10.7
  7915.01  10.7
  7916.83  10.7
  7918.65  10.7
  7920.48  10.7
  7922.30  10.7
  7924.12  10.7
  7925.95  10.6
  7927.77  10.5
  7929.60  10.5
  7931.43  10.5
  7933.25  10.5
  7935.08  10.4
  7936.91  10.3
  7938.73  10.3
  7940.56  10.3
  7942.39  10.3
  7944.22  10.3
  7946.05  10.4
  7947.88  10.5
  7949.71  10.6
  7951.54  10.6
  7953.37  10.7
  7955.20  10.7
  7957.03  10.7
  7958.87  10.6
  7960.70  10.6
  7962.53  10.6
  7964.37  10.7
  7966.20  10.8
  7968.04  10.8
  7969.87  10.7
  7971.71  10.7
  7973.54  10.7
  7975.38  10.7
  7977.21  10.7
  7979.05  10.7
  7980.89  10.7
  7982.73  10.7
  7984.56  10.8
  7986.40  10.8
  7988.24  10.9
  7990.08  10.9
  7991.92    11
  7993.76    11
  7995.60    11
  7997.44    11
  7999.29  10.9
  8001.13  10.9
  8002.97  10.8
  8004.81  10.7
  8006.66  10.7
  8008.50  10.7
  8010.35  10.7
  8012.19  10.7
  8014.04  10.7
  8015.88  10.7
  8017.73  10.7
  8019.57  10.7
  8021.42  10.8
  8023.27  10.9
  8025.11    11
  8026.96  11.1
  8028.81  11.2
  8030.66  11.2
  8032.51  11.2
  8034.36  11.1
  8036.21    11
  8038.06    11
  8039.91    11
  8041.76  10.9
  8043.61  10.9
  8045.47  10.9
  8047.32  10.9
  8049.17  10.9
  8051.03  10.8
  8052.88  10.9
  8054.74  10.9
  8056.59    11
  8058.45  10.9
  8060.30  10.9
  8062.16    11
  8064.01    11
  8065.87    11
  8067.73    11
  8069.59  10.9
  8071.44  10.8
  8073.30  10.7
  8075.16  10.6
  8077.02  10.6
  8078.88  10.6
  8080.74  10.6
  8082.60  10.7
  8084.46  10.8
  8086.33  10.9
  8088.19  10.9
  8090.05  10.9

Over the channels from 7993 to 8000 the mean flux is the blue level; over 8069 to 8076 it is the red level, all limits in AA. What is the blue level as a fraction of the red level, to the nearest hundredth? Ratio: 1.02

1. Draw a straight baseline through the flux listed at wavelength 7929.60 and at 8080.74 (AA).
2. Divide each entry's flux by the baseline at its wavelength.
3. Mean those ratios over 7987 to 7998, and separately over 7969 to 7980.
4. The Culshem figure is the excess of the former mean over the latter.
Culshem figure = 0.024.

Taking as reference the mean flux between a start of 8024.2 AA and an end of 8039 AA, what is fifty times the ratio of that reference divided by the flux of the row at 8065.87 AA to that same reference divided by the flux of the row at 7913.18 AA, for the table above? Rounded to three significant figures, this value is 48.6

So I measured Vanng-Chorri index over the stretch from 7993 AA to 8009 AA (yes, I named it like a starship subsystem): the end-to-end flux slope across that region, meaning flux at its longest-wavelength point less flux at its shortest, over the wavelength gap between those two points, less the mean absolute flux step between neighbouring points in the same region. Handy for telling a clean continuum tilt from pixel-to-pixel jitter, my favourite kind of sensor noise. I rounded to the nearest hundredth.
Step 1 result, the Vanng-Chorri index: -0.06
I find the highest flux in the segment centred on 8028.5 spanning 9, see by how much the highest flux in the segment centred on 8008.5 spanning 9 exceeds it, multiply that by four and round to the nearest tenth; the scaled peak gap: -2.0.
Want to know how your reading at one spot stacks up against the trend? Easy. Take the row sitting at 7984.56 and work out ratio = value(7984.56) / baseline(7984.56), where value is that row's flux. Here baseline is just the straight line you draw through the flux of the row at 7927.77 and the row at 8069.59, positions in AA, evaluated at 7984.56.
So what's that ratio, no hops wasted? 1.01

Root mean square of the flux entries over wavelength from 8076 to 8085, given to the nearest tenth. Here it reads 10.7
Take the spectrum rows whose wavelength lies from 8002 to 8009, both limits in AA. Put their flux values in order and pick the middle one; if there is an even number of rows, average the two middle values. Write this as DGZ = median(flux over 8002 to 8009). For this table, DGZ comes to 10.7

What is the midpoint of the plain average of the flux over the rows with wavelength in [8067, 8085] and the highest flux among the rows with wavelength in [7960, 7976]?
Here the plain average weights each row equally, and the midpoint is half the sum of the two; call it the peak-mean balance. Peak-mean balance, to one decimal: 10.8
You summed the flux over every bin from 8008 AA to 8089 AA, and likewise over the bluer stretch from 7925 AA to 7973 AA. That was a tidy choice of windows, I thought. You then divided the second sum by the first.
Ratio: 0.57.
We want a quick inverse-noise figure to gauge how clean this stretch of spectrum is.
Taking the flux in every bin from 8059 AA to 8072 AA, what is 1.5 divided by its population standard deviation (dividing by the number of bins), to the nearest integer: 21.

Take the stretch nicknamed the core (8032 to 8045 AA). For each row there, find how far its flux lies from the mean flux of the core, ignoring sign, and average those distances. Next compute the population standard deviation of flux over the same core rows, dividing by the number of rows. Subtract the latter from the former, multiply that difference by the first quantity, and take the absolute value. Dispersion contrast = 0.0017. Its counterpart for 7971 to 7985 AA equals 0.0002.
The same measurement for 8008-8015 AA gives 0.0000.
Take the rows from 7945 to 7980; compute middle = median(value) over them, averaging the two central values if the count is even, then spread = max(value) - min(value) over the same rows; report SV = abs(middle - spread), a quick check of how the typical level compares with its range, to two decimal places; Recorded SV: 10.30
